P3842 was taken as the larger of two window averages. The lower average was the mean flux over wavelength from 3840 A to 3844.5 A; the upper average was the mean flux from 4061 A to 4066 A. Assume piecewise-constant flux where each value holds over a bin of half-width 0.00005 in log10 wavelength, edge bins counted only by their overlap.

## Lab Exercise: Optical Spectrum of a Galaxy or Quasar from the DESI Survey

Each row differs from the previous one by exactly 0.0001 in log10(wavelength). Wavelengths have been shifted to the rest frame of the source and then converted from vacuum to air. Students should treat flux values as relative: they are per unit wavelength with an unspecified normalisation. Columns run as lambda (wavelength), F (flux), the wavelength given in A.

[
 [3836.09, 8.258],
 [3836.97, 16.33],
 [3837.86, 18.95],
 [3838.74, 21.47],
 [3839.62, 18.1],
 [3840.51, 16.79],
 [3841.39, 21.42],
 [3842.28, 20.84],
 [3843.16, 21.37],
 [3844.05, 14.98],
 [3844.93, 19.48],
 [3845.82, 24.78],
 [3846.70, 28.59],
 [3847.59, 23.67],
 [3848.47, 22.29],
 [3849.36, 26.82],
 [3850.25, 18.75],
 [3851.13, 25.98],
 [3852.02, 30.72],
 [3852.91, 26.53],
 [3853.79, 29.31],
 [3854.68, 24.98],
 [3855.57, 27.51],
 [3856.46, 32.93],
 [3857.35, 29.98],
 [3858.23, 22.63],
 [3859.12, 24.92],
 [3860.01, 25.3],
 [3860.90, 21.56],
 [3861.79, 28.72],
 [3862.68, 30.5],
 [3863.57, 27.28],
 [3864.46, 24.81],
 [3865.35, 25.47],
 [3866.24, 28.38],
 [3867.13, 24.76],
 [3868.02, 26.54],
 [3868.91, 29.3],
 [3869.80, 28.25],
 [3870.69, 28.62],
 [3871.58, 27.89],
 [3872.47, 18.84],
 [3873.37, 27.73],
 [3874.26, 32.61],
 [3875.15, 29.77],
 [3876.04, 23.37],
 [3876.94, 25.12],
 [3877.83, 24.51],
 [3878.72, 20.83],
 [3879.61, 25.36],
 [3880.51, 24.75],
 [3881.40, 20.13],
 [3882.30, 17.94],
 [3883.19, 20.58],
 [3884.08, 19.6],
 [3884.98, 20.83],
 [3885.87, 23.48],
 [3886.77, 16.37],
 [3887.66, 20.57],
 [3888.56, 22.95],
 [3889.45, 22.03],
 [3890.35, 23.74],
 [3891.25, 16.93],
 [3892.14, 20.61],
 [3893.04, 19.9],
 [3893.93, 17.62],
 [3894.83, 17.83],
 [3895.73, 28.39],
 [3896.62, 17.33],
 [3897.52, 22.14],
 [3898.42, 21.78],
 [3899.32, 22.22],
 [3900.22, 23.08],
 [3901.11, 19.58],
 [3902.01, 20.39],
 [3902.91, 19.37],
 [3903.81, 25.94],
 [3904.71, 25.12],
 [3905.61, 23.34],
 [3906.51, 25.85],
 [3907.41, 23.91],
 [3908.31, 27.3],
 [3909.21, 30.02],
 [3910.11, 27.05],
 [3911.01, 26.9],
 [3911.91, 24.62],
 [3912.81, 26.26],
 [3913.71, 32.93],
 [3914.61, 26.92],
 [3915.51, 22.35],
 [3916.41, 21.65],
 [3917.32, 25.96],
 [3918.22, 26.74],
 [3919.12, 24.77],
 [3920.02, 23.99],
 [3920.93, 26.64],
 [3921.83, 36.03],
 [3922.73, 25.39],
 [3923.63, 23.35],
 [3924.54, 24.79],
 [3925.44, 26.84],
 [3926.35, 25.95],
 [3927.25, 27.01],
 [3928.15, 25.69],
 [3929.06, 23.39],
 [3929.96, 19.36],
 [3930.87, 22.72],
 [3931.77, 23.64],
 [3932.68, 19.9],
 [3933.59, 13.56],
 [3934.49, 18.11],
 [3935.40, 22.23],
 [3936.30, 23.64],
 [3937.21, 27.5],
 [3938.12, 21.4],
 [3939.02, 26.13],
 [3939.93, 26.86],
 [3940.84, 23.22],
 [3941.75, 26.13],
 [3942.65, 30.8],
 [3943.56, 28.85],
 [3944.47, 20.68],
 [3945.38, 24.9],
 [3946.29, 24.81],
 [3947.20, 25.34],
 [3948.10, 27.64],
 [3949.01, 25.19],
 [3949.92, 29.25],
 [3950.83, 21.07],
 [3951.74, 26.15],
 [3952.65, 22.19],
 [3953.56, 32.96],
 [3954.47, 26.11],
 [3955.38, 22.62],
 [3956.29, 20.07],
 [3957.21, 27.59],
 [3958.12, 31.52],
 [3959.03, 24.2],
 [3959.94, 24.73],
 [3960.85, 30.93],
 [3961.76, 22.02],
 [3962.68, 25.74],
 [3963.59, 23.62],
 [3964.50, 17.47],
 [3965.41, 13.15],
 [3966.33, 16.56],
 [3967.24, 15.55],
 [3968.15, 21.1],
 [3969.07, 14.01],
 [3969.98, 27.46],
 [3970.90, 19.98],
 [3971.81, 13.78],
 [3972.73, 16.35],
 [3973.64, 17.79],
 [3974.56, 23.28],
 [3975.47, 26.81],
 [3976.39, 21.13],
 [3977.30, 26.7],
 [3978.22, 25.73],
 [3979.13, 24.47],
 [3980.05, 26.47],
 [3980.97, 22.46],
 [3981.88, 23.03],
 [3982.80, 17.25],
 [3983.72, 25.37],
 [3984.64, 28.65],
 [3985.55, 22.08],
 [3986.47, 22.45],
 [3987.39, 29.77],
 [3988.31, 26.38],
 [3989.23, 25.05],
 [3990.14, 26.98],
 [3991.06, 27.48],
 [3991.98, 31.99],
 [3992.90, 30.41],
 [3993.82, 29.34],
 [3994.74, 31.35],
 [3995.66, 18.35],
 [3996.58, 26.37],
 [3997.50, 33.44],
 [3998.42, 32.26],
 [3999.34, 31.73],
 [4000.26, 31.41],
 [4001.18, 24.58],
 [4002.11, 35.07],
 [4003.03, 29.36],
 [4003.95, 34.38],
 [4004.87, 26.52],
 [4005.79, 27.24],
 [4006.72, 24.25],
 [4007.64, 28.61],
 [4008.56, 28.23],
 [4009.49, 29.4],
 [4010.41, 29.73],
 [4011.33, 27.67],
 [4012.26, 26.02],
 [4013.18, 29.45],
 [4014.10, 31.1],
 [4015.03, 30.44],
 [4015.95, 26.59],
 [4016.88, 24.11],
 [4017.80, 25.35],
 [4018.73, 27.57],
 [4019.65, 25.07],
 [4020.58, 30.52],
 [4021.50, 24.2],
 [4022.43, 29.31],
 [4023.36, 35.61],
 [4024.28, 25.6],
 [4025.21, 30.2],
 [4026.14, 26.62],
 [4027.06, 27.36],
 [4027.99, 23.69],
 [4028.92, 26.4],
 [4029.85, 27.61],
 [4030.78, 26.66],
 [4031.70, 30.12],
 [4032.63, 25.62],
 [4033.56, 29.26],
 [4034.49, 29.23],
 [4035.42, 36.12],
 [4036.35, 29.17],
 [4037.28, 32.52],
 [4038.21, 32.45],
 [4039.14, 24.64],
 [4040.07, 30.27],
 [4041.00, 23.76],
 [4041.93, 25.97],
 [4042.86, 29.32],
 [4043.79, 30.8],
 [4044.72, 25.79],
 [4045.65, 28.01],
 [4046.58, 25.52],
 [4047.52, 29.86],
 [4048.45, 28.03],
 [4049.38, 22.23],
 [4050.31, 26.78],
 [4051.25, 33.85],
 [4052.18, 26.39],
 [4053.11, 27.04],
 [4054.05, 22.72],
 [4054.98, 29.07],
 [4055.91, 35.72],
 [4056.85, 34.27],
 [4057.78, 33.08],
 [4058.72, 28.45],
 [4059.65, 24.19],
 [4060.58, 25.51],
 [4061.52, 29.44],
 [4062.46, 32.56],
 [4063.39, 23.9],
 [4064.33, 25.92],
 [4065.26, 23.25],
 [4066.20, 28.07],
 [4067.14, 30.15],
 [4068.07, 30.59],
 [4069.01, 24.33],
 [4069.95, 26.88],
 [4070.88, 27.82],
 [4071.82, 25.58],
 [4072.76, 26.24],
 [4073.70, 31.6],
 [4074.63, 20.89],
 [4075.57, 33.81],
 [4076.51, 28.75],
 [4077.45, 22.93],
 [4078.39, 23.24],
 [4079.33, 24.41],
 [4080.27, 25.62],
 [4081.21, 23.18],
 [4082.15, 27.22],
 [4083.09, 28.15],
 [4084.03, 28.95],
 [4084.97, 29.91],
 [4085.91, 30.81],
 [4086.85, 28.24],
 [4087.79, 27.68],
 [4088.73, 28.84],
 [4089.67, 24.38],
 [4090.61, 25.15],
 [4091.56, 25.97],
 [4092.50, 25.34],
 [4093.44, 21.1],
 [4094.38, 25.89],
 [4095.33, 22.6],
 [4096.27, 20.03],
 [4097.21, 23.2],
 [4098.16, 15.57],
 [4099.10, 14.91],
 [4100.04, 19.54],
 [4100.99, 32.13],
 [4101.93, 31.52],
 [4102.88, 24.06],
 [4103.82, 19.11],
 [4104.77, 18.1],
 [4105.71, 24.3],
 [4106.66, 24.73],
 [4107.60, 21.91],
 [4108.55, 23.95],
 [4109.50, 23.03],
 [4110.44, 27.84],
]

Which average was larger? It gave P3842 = 27.0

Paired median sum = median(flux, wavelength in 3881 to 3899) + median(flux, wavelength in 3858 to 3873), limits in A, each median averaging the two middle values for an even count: 47.1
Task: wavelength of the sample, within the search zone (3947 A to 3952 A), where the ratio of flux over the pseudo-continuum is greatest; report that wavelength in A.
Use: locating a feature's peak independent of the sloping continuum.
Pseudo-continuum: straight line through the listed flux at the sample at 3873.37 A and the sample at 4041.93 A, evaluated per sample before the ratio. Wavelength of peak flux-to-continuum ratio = 3949.92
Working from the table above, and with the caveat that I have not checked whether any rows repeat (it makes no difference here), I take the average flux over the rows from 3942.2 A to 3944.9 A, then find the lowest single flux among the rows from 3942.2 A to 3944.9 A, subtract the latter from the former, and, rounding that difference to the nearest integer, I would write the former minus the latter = 6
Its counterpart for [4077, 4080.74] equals 1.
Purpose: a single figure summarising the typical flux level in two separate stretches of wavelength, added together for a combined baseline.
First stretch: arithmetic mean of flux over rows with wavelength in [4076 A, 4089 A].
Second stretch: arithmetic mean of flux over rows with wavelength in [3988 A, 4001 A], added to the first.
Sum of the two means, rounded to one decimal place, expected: 55.7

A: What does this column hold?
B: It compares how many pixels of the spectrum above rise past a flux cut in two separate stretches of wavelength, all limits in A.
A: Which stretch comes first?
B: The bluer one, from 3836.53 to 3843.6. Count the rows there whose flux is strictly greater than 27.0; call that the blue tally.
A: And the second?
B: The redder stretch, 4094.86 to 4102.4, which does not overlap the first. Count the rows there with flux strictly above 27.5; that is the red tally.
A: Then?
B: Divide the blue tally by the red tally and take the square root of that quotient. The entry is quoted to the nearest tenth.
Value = 0.0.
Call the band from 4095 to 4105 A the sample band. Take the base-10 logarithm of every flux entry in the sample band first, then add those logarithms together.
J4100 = 14.6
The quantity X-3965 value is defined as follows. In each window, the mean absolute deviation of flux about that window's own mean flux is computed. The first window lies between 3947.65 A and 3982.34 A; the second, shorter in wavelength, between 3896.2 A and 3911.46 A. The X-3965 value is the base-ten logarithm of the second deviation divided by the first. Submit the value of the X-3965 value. -0.16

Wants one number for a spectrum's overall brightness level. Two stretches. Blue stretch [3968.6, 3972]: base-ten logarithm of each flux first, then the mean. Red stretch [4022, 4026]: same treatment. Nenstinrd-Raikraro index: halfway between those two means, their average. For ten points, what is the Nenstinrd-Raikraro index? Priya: 1.37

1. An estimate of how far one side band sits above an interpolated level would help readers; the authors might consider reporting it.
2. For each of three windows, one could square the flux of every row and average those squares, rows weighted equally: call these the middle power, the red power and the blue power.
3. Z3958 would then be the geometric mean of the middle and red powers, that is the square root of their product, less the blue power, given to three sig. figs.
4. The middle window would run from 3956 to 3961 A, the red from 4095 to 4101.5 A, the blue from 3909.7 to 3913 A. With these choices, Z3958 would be -103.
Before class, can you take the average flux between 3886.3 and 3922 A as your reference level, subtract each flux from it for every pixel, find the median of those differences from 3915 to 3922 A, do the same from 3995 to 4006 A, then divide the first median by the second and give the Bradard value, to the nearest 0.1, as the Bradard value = 0.3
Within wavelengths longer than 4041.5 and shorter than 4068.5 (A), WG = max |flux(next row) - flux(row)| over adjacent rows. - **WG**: 8.7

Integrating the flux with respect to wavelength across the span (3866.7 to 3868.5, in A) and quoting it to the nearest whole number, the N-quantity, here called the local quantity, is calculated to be 46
